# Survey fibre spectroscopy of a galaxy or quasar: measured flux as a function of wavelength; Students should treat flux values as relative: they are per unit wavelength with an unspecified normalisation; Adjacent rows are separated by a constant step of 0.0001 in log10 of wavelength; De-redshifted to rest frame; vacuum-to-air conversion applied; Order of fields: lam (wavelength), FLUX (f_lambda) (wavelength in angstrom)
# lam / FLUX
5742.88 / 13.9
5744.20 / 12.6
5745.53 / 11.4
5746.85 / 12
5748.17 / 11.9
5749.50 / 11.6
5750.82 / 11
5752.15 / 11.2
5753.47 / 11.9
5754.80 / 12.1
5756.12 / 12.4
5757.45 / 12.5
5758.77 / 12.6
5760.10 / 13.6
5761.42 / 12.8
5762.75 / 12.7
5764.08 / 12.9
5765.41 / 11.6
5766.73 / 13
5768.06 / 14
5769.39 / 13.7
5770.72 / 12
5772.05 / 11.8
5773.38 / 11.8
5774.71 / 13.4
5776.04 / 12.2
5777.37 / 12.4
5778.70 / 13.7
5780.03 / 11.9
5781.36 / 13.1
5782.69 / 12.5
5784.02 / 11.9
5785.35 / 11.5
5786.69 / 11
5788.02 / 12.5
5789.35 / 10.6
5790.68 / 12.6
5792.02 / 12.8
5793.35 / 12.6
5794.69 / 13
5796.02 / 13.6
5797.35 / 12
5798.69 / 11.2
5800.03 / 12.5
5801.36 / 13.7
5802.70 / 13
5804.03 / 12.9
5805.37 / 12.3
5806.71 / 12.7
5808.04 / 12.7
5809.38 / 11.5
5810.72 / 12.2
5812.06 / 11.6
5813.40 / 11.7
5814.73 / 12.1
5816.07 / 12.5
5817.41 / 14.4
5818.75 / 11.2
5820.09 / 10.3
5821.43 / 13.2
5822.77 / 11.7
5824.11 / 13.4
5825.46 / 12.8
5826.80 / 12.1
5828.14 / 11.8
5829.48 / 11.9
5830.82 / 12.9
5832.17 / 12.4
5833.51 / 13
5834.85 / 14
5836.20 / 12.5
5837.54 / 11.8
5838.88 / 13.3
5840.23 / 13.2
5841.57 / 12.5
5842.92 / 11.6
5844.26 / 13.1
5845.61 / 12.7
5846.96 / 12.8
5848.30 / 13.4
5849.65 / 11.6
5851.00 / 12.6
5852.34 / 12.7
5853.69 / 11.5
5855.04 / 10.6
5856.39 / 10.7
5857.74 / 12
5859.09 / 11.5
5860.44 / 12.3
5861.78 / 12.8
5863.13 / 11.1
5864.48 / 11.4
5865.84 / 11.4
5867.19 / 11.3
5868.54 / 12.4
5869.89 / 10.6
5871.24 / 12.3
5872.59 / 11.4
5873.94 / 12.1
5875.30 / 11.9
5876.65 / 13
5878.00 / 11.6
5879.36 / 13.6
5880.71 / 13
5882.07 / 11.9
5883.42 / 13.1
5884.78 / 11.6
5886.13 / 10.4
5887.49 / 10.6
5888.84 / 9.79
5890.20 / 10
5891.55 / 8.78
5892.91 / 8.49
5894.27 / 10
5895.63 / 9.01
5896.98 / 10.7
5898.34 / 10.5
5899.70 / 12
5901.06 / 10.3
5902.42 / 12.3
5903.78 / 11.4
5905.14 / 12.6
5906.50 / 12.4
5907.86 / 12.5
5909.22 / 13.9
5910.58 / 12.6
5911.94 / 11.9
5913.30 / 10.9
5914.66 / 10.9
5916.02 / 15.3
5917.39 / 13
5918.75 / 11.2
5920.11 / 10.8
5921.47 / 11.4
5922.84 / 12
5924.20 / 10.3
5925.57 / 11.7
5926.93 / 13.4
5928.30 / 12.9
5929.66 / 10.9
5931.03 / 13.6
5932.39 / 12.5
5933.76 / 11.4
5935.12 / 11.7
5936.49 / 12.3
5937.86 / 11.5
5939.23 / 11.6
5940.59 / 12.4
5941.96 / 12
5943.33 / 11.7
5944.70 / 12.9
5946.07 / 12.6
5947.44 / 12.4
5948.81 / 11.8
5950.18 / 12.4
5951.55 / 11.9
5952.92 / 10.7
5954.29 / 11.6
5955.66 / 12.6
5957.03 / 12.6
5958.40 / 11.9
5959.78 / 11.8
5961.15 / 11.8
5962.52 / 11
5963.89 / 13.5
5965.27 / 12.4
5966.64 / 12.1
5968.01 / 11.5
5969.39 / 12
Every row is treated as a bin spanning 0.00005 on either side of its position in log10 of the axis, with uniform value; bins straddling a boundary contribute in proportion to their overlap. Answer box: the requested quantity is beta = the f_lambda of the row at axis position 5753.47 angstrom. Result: 11.9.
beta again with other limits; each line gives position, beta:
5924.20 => 10.3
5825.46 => 12.8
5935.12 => 11.7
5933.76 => 11.4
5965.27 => 12.4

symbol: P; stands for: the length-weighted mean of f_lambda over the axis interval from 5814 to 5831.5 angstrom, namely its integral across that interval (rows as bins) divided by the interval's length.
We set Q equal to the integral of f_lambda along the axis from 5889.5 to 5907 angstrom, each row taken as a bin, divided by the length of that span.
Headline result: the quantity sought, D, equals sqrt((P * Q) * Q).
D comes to 37.3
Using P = 12.3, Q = 10.63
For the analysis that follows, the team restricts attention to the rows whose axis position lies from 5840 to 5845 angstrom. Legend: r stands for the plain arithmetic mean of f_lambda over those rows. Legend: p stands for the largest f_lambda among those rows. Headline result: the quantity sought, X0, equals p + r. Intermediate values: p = 13.2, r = 12.6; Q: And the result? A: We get 25.8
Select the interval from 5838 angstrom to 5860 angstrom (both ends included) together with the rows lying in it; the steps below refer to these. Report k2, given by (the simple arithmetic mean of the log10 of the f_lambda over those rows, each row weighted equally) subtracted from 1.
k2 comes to -0.087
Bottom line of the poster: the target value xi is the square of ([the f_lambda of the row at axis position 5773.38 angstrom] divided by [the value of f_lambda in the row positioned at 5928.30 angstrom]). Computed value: 0.84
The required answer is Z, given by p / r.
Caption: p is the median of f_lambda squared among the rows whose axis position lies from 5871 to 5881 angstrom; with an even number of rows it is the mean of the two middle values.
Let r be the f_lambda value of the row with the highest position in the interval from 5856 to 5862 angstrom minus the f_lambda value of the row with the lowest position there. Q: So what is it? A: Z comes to 71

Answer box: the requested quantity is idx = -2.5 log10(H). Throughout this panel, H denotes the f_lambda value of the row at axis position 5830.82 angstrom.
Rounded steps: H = 12.9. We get -2.78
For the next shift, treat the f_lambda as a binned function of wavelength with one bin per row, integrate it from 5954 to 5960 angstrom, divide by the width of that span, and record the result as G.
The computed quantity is 12.1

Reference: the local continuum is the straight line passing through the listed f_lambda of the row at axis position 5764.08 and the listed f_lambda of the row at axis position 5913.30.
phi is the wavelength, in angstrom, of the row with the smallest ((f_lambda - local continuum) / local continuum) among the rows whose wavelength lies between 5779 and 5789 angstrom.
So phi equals 5786.69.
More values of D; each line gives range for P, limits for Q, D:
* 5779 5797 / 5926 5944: 42.6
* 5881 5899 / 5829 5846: 41.0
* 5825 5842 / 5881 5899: 37.1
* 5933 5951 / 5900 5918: 42.7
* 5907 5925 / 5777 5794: 42.5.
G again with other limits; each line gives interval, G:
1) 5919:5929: 11.8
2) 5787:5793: 12.1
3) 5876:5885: 12.6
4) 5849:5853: 12.3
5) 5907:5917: 12.6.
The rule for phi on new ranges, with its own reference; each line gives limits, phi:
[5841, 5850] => 5842.92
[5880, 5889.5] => 5888.84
